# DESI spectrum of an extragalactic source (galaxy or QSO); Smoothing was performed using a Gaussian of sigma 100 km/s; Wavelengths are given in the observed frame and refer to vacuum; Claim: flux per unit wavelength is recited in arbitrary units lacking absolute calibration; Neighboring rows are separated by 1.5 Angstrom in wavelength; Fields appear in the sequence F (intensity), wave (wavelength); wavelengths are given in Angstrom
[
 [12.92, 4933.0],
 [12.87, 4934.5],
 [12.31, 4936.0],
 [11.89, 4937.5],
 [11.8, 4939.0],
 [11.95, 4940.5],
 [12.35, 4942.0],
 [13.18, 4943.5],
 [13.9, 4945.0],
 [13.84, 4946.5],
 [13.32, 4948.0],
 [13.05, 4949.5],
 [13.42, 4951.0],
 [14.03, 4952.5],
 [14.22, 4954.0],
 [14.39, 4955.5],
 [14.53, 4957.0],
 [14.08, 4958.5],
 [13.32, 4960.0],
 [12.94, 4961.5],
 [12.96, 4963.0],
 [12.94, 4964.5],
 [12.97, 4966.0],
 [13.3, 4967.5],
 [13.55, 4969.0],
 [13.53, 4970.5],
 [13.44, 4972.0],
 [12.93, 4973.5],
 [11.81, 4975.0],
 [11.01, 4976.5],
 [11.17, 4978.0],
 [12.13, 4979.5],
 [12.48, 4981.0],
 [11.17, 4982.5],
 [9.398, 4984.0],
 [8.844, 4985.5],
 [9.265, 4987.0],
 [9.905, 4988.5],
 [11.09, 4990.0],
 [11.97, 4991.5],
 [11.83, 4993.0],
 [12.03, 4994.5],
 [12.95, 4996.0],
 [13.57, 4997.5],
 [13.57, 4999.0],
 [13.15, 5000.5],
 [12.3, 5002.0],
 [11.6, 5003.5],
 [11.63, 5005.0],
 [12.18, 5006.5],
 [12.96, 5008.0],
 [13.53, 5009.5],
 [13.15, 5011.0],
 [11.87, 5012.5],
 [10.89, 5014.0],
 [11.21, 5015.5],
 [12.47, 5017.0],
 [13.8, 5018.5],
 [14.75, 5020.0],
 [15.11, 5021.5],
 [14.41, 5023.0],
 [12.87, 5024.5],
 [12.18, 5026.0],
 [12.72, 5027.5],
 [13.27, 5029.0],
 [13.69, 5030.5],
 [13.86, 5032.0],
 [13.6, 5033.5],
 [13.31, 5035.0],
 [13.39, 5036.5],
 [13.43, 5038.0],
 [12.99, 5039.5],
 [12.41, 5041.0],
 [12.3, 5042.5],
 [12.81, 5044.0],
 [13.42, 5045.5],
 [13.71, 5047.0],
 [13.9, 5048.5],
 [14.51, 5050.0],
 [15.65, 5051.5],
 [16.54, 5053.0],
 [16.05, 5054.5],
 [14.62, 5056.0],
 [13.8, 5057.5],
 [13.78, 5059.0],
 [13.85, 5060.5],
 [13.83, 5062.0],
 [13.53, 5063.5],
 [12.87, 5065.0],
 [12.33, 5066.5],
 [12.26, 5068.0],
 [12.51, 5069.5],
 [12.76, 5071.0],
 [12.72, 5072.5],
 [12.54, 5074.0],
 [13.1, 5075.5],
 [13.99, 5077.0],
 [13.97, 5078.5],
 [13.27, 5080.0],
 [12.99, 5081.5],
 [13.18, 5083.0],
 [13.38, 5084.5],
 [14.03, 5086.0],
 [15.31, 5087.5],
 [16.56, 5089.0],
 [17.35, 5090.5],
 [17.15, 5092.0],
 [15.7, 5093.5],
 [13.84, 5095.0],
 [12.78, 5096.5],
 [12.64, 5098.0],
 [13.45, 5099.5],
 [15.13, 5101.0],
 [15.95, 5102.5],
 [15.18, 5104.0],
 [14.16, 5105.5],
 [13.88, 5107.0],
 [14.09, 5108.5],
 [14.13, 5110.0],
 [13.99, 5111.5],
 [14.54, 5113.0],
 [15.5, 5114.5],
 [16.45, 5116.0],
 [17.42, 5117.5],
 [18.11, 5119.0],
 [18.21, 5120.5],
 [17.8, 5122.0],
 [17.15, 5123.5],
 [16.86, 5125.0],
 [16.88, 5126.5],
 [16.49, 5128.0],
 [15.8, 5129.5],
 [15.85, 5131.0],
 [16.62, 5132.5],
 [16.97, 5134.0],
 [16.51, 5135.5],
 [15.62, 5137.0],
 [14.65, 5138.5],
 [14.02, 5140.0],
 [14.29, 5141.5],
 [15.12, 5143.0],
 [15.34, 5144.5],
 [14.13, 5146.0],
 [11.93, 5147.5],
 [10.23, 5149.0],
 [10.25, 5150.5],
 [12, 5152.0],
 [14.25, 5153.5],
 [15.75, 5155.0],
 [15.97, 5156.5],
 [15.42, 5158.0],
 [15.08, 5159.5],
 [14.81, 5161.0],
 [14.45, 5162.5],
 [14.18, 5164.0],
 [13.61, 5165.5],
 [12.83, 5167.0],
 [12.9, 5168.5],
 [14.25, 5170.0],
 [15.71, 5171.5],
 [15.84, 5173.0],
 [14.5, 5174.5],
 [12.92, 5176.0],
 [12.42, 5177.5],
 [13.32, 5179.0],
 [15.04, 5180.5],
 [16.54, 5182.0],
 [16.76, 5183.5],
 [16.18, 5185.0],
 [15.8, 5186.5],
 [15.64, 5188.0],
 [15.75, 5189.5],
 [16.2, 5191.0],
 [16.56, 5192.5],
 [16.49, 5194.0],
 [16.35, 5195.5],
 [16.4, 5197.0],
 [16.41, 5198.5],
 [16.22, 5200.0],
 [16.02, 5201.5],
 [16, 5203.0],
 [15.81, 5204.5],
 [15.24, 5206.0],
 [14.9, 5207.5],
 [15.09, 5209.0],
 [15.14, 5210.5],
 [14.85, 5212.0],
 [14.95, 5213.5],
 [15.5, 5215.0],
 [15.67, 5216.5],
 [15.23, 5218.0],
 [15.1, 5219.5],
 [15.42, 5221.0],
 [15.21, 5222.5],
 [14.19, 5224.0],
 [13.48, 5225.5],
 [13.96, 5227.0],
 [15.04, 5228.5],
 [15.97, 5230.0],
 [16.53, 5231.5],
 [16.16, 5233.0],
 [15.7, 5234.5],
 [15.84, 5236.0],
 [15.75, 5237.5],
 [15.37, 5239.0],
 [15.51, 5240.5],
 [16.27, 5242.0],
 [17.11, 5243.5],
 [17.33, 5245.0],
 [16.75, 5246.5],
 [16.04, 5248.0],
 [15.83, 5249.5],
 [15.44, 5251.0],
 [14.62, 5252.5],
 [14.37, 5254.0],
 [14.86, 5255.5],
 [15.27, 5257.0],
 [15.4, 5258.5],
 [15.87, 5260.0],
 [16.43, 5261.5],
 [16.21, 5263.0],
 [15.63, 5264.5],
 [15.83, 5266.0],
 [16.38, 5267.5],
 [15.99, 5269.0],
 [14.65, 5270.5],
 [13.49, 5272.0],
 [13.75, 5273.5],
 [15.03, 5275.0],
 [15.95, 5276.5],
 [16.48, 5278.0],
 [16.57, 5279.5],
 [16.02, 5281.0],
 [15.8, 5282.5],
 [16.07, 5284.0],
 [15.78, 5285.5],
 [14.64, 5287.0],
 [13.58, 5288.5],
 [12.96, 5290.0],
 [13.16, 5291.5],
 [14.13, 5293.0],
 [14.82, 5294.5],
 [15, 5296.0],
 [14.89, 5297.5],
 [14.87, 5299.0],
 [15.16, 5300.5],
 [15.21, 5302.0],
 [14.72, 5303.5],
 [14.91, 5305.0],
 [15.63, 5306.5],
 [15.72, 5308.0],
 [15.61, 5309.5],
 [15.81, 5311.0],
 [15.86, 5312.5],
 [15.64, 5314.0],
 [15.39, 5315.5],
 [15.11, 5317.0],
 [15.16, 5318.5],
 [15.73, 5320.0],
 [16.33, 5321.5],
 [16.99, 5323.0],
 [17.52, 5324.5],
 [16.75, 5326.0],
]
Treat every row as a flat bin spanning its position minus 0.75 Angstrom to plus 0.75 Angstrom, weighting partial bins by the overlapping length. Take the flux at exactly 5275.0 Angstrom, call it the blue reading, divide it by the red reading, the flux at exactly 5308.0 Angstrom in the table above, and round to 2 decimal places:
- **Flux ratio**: 0.96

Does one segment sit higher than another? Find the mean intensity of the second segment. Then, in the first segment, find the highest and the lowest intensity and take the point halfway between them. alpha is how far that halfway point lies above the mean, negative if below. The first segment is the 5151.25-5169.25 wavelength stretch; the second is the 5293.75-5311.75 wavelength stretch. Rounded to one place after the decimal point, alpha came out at -1.2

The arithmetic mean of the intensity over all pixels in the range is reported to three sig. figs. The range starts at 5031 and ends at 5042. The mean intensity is 13.3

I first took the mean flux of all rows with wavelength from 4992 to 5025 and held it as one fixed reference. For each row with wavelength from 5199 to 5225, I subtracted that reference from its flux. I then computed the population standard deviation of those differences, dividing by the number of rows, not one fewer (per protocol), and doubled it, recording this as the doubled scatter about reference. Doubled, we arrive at 1.0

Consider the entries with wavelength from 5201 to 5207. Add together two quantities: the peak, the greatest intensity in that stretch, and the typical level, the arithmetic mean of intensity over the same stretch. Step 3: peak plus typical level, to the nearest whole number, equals 32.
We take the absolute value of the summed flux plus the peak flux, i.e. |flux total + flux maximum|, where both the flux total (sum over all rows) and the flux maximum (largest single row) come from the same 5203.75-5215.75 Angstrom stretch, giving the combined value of 137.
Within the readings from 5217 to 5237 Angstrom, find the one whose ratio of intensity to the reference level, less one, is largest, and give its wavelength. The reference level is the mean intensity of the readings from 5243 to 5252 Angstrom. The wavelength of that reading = 5231.5 Angstrom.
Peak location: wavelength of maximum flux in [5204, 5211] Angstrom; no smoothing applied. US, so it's 5204.5 Angstrom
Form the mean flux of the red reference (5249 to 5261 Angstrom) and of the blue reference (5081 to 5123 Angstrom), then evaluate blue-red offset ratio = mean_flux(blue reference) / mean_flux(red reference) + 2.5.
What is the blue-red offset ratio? 3.49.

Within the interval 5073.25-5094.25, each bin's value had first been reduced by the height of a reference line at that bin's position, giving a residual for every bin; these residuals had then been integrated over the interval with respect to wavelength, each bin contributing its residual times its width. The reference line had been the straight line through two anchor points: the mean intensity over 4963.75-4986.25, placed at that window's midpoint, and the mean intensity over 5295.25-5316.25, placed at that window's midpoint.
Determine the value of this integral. 28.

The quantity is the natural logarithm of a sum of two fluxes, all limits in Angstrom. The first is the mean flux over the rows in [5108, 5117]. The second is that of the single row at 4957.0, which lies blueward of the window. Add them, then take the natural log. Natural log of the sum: 3.38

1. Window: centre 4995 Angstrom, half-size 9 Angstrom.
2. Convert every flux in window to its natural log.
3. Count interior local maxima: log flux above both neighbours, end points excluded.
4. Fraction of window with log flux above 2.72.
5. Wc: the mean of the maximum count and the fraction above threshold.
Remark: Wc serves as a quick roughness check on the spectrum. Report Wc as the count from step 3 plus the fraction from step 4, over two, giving 0.5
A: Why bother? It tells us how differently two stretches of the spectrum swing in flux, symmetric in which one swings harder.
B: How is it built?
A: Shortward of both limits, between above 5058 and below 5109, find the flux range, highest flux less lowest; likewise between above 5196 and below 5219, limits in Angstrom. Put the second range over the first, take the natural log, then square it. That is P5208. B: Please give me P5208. 1.4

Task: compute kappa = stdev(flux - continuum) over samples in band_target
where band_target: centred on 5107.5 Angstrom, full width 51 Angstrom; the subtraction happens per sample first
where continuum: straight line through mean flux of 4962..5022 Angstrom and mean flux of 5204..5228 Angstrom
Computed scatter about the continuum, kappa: 1.5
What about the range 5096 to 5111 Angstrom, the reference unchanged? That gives 1.0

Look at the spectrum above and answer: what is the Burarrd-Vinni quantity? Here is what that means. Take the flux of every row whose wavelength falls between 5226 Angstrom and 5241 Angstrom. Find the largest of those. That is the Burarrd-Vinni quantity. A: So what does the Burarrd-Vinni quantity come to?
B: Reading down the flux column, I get 16.53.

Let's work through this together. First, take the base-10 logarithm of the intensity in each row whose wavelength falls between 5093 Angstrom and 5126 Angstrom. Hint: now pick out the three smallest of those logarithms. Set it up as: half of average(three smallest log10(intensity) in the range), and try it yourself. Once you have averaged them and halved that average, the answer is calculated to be 0.556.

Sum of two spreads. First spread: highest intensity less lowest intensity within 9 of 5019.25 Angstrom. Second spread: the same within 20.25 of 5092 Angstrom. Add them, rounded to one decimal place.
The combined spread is 9.0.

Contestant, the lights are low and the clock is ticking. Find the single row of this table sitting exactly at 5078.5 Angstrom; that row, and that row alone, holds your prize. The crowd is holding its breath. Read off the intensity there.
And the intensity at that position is 13.97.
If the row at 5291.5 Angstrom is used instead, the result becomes 13.16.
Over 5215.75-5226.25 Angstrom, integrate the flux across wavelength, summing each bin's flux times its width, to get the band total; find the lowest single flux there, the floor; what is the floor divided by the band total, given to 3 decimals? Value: 0.086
